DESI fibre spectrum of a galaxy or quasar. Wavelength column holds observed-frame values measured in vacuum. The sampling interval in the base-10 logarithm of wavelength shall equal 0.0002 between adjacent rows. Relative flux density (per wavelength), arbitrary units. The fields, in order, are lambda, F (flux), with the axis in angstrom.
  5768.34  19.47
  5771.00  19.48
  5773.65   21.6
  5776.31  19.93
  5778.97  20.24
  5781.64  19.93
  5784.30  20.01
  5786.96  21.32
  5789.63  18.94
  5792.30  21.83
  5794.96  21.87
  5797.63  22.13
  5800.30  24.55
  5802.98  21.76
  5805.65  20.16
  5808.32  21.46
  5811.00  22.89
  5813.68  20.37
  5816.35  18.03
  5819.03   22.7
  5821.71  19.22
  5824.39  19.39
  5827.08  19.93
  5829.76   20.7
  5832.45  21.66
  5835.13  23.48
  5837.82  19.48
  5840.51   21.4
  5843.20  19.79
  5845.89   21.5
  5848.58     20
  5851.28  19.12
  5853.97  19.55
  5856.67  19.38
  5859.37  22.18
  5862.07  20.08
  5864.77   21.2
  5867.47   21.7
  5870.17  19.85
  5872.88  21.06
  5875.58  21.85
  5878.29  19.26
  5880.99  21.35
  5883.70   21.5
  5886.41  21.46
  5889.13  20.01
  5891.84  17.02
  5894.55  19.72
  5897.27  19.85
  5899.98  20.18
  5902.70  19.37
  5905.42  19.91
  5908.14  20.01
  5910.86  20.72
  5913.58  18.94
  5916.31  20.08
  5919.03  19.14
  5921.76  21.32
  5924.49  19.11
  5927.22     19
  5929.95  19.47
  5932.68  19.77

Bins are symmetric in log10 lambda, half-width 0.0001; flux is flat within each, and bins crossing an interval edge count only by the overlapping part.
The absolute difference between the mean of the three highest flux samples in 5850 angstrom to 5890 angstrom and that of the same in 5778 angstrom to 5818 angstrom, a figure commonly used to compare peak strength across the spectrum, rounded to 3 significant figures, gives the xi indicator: 1.28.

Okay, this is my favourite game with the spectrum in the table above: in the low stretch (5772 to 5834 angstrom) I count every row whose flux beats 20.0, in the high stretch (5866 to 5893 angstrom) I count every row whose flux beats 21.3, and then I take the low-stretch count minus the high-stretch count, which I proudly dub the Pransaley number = 11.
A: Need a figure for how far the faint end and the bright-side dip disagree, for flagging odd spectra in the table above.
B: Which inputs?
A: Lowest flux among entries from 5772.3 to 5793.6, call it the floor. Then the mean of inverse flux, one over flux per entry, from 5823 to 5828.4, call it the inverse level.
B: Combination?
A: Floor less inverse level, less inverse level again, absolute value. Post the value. 18.8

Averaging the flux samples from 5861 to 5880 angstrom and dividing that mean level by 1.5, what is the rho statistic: 13.8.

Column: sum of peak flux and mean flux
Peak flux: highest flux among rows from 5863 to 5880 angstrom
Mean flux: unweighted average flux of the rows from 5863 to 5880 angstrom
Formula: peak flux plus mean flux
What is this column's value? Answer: 42.7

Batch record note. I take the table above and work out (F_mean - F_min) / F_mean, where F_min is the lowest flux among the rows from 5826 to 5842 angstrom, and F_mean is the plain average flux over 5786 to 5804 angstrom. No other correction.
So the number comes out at 0.11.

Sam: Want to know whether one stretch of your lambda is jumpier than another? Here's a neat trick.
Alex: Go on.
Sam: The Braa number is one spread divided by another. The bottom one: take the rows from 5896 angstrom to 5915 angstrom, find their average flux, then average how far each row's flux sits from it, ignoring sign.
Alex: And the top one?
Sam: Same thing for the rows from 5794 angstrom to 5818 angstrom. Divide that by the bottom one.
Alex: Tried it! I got 3.25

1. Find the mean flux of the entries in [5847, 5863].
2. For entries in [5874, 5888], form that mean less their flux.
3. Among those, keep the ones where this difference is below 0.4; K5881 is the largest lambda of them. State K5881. 5886.41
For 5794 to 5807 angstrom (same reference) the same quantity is 5805.65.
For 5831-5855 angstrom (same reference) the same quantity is 5848.58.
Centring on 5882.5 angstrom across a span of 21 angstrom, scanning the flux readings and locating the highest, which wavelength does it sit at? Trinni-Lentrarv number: 5875.58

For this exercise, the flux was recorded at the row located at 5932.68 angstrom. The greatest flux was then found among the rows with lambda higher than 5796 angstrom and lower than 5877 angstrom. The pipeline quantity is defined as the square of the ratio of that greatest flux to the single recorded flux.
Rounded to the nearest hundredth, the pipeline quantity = 1.54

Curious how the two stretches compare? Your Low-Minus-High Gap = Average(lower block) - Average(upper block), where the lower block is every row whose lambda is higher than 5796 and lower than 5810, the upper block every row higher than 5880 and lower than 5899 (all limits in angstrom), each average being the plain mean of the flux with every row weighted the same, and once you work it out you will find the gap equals 1.9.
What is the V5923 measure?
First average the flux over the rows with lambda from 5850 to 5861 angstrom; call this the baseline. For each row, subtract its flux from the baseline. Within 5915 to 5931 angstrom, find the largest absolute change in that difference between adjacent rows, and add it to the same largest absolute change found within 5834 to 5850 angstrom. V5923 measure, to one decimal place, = 6.2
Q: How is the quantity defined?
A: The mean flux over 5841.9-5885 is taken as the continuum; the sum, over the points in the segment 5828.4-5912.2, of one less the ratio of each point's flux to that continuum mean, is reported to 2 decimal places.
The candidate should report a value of 0.19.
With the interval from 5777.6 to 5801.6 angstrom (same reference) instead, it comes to -0.27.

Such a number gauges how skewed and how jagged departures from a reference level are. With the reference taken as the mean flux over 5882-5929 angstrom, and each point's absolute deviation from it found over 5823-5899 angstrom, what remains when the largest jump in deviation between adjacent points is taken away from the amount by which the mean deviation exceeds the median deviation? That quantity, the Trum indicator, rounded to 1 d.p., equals -3.0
